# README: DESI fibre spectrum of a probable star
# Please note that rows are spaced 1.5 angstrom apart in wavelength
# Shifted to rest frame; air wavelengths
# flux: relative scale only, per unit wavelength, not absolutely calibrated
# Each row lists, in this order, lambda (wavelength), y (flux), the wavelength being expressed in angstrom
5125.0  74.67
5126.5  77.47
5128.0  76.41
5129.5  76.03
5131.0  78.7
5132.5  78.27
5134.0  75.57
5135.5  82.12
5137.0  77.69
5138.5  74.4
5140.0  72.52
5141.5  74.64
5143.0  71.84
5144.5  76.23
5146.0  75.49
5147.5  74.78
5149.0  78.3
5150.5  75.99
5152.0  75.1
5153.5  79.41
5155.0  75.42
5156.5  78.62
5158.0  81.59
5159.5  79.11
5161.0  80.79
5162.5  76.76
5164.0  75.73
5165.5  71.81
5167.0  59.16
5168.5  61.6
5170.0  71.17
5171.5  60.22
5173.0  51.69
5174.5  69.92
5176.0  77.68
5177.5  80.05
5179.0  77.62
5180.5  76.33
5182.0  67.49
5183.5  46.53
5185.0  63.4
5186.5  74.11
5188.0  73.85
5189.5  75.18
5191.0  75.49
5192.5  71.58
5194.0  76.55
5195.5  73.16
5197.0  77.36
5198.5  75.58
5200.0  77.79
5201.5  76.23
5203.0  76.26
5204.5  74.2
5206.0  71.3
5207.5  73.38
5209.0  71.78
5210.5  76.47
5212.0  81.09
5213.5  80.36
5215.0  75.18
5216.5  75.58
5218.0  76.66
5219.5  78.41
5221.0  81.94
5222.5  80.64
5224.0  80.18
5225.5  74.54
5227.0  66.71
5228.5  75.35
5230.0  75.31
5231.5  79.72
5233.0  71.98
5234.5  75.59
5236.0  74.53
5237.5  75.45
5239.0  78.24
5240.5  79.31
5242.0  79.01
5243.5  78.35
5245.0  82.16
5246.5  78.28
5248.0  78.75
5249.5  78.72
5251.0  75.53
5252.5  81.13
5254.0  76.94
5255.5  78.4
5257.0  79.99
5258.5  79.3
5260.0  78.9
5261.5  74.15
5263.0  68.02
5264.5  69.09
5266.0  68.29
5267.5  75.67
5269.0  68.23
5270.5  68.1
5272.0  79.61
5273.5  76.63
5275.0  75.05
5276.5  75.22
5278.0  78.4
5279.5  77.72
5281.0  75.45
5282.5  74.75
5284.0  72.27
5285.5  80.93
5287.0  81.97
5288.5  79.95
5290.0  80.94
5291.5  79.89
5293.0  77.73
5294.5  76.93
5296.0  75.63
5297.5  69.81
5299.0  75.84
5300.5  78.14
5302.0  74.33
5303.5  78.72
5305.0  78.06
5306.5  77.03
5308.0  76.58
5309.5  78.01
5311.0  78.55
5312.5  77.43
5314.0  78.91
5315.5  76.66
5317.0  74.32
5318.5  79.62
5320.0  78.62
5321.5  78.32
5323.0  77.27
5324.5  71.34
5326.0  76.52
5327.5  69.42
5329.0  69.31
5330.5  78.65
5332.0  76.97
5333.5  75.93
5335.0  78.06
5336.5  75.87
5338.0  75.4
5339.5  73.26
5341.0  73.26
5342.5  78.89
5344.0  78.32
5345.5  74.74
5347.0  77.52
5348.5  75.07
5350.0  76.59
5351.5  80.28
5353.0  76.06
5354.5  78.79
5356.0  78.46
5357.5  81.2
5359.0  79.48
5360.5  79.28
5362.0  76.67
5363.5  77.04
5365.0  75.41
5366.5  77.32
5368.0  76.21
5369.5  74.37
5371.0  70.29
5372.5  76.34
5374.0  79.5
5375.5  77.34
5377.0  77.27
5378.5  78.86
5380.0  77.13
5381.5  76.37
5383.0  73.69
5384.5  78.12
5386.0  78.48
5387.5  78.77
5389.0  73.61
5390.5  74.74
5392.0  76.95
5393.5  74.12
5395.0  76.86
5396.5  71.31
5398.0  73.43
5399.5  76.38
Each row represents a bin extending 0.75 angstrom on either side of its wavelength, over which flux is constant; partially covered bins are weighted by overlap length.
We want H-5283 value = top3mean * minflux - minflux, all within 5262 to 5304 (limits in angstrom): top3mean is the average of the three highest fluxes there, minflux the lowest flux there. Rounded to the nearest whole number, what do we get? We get 5461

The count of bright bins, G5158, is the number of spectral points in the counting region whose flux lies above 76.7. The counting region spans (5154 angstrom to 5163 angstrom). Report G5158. 5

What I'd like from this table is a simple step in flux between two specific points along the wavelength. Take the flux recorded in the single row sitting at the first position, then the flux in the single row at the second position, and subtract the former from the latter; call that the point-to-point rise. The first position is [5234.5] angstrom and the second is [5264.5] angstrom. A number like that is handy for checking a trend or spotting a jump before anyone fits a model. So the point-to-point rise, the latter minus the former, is -6.5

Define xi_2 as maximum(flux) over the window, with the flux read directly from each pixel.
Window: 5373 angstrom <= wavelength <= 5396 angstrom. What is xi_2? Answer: 79.5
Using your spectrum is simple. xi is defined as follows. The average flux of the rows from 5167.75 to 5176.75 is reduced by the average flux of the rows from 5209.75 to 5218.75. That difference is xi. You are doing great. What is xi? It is -12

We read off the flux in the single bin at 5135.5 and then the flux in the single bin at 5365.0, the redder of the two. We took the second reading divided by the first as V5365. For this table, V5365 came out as 0.92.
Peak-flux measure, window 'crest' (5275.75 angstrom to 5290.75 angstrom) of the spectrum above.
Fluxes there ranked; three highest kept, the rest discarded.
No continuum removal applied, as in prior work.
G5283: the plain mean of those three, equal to 81.3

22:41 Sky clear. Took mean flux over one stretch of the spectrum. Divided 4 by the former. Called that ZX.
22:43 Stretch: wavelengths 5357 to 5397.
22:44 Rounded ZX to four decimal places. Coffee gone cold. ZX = 0.0523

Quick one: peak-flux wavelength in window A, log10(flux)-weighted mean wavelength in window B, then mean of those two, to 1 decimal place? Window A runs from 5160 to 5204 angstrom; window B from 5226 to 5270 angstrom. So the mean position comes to 5204.5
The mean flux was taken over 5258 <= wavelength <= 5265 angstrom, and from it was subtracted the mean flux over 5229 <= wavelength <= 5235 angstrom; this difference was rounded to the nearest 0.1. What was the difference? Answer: -1.8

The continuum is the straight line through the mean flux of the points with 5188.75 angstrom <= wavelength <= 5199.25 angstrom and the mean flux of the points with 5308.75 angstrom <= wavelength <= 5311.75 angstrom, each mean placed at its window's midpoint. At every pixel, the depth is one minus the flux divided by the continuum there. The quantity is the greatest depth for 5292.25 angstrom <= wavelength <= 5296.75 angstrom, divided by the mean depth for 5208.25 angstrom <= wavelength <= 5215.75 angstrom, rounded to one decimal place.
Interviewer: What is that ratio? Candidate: -1.5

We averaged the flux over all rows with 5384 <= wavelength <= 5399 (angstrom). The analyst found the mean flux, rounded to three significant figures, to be 75.6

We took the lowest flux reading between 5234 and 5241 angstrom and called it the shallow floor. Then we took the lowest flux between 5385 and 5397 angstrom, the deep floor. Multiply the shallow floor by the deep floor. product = 5315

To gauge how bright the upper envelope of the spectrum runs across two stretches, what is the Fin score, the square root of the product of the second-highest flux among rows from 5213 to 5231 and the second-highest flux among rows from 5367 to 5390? 79.7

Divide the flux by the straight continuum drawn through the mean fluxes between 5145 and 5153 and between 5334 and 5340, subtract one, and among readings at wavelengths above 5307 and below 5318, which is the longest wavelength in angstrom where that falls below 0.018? 5317.0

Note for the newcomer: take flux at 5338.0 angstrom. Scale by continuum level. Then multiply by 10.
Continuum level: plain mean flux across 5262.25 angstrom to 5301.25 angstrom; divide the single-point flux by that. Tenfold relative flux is 10.0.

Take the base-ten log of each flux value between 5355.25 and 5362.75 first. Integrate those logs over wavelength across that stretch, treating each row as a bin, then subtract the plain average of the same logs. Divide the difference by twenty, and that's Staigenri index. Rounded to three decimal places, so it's 0.617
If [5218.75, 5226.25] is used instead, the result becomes 0.617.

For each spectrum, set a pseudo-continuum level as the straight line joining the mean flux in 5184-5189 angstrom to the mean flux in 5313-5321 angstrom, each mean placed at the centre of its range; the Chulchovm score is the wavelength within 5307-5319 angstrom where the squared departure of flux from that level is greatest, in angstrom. 5317.0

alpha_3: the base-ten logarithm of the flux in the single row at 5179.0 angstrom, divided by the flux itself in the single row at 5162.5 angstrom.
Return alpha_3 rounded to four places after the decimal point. 0.0246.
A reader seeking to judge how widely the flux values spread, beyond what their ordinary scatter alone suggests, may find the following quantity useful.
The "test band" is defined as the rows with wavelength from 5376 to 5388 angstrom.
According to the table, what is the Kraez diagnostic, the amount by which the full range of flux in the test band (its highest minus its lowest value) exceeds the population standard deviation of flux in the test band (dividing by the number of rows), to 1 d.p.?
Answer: 3.6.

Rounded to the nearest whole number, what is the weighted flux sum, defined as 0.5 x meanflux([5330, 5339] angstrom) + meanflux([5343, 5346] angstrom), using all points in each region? 115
